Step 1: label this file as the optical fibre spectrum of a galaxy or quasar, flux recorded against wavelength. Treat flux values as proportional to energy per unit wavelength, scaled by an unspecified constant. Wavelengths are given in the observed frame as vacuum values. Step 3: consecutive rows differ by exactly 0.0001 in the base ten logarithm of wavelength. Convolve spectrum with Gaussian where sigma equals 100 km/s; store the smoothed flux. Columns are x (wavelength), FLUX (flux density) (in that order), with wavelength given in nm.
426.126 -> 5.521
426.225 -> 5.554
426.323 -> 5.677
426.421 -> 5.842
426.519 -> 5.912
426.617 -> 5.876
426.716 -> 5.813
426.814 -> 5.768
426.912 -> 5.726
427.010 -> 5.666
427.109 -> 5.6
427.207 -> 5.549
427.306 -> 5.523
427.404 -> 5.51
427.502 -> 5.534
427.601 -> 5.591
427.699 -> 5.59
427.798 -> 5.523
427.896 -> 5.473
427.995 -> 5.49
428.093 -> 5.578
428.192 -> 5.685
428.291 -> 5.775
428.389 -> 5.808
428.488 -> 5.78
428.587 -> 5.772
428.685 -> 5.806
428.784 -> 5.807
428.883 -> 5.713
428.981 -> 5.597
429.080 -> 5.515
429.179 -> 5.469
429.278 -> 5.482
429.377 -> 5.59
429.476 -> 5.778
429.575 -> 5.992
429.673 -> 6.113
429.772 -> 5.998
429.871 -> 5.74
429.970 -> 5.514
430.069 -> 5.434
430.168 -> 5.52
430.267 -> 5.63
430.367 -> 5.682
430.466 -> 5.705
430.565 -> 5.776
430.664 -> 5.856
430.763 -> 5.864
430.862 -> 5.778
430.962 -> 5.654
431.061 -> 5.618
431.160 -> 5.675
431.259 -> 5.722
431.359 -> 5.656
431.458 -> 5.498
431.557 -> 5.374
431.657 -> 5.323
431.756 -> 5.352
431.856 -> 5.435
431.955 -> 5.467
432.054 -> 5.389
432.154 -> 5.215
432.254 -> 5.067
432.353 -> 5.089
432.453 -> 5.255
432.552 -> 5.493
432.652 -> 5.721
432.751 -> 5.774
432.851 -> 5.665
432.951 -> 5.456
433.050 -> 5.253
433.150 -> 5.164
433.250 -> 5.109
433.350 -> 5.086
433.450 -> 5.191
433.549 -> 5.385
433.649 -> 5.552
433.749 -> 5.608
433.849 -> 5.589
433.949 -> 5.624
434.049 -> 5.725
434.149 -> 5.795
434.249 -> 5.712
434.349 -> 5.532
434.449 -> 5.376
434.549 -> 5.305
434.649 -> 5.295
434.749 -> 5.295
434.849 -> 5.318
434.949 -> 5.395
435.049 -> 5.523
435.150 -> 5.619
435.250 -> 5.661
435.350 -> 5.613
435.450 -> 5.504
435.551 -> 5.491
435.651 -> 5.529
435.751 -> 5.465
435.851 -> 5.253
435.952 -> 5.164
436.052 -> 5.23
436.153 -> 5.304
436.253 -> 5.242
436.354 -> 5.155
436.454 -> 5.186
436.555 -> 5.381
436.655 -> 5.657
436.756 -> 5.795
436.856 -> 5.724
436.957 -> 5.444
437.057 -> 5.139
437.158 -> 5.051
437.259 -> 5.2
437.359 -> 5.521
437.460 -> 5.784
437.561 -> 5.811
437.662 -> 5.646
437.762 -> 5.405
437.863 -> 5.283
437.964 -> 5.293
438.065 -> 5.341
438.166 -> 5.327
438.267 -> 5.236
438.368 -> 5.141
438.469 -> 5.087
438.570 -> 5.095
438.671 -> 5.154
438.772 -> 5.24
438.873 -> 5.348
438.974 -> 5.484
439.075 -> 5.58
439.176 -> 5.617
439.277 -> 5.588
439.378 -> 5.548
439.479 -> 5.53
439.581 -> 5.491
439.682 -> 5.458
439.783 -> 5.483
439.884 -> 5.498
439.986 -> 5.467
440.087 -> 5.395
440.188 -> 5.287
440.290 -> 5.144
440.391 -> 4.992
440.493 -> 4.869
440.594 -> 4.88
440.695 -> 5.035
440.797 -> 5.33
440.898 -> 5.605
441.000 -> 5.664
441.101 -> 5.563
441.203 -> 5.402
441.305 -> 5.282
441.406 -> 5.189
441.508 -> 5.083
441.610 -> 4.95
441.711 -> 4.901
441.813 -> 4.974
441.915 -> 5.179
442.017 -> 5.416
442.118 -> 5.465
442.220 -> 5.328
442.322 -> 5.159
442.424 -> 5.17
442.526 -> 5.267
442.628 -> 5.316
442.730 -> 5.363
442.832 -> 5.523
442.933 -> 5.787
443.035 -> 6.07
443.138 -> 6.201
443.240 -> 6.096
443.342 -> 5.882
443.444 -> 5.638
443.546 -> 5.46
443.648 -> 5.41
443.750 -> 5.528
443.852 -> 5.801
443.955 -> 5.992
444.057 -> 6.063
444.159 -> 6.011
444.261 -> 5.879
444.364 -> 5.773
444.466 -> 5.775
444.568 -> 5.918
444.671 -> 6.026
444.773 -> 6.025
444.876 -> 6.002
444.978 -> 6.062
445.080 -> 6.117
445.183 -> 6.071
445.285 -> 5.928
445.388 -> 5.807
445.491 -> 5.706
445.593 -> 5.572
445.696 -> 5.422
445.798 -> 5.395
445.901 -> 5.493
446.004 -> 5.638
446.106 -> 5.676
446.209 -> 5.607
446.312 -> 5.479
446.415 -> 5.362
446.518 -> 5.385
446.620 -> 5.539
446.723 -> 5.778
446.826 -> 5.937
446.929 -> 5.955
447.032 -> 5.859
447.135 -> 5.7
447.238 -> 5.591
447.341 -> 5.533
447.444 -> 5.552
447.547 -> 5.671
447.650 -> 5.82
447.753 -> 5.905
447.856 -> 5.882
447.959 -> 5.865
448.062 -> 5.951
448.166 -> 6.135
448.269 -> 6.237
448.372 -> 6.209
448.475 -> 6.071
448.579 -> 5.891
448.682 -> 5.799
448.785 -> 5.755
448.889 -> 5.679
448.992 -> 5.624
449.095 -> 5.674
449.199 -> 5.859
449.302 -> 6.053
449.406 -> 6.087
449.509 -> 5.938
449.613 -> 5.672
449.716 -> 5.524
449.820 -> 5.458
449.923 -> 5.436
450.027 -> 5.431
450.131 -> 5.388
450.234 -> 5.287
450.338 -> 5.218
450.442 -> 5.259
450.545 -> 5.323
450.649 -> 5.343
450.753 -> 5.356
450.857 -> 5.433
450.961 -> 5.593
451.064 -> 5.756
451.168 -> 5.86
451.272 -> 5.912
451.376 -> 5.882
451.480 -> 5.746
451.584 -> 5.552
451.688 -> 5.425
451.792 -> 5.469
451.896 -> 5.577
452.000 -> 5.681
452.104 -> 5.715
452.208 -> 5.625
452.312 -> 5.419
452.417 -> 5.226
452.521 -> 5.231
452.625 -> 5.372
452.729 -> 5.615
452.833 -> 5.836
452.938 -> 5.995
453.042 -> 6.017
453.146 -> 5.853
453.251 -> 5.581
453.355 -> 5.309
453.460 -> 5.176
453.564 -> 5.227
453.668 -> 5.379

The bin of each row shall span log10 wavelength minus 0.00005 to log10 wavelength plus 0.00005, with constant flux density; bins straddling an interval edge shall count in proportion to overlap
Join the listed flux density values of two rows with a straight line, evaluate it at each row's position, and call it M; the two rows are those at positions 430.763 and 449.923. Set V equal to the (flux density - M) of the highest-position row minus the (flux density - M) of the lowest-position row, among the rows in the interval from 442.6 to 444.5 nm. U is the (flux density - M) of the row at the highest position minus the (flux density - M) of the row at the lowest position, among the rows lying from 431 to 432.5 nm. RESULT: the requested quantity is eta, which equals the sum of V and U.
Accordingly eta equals 0.17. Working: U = -0.33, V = 0.5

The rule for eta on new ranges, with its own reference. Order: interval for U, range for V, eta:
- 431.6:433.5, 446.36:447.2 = 0.26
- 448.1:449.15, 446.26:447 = 0.05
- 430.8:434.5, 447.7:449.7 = -0.51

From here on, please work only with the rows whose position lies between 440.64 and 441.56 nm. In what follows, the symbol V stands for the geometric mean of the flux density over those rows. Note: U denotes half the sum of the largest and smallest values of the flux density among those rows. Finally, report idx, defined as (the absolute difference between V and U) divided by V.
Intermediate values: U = 5.35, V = 5.35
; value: 0.001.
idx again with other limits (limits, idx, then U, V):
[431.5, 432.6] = 0.006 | 5.28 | 5.31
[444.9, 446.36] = 0.009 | 5.76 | 5.71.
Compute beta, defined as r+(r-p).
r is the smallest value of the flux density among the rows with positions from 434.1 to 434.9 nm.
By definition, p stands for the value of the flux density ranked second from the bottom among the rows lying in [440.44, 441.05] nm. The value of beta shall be 5.7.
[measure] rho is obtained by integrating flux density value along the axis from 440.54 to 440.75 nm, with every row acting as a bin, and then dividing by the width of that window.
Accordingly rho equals 4.97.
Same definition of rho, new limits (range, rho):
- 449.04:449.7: 5.86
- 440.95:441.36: 5.48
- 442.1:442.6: 5.26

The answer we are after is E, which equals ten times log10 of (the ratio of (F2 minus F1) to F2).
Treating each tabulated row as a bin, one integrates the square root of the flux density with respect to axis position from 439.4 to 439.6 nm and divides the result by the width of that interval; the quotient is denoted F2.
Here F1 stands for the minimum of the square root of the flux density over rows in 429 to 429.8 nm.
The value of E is -28.3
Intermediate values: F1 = 2.34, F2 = 2.34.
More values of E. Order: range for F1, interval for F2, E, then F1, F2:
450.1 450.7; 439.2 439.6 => -15.3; 2.28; 2.35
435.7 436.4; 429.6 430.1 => -12.4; 2.27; 2.41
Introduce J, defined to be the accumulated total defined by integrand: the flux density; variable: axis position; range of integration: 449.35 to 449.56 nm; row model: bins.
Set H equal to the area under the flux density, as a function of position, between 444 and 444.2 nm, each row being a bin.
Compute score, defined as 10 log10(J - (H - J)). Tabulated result 1.19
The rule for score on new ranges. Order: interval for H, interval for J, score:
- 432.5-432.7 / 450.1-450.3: 0.05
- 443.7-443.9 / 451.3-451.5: 0.79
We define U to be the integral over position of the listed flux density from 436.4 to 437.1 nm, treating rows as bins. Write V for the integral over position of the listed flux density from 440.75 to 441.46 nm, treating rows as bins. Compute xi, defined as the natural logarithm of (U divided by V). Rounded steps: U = 3.84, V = 3.9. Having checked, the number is -0.005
